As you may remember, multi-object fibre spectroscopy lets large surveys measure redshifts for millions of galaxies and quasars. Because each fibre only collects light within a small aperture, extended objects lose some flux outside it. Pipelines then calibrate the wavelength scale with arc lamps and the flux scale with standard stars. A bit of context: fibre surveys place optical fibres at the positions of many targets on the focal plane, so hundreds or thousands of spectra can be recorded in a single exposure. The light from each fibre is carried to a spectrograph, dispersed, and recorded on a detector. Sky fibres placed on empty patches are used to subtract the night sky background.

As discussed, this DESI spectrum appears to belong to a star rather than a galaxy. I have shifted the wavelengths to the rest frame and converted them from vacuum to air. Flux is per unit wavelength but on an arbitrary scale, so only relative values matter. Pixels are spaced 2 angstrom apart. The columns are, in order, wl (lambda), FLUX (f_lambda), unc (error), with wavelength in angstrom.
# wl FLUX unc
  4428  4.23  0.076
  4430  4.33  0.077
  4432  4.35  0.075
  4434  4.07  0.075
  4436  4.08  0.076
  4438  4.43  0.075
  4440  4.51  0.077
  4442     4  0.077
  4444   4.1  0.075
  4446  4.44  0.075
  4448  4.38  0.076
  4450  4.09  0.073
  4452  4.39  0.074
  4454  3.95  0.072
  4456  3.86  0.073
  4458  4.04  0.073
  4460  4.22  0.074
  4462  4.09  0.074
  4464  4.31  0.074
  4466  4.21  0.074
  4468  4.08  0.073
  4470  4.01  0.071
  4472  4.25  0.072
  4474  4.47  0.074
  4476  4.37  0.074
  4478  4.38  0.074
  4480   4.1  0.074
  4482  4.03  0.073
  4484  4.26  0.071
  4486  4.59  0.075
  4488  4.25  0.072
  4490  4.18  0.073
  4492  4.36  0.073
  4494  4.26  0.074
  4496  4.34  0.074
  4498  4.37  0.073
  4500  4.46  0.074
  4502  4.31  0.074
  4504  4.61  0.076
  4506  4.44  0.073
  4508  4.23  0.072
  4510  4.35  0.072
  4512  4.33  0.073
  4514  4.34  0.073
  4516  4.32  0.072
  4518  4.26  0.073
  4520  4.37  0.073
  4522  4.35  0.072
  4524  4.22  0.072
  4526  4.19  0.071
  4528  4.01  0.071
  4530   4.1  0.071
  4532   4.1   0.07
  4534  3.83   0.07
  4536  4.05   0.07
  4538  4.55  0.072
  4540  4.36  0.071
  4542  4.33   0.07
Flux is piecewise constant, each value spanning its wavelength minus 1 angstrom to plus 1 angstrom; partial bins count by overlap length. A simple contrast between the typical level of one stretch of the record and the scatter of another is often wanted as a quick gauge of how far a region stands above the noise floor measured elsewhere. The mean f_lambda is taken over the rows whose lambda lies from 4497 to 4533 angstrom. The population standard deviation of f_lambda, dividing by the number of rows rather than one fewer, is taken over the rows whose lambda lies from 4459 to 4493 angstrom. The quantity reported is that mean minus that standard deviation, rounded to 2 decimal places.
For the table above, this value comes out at 4.14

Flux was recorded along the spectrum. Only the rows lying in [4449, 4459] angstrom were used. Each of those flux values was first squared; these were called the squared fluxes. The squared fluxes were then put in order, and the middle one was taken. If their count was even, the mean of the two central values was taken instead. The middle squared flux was 16.3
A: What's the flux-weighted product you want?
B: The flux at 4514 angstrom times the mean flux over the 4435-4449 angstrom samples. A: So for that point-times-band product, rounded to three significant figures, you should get 18.6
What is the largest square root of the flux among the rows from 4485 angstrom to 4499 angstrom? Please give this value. 2.14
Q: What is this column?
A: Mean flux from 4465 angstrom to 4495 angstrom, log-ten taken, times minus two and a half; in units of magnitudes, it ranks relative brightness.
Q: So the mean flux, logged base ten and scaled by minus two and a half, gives -1.57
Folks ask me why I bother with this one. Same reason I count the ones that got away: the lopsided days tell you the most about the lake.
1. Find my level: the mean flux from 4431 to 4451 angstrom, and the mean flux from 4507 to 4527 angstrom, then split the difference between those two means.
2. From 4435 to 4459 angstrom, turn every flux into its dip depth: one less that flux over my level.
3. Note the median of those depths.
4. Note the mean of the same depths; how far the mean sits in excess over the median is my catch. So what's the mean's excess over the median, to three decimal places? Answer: -0.022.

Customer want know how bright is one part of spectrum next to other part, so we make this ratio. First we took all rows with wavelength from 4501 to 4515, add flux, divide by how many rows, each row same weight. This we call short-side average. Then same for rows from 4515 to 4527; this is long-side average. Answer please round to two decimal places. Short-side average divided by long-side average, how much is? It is 1.02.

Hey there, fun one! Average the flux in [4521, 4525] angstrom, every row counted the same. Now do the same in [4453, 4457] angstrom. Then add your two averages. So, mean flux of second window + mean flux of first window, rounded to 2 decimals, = 8.19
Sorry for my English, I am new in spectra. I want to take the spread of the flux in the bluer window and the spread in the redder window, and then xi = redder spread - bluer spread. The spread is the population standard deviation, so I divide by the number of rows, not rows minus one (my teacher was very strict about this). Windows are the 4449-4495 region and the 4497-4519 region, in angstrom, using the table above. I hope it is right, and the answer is -0.07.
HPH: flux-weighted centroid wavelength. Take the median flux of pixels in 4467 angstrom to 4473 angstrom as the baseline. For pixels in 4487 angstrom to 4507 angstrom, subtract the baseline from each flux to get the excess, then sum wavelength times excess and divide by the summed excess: 4498.8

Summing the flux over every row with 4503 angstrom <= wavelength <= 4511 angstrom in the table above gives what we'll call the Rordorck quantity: 17.6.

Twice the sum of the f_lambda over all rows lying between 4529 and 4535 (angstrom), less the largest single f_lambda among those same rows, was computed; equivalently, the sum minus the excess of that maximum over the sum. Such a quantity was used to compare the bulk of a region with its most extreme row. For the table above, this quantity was 20.0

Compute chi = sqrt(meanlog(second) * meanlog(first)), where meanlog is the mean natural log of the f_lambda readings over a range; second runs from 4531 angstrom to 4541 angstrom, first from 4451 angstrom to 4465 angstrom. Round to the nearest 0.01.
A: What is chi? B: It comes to 1.42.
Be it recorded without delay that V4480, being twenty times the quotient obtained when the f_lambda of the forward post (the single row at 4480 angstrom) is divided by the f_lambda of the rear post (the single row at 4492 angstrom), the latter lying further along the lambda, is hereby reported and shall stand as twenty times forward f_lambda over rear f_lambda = 18.8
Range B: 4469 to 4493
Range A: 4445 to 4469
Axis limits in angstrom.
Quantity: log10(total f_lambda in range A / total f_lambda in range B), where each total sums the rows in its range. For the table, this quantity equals -0.010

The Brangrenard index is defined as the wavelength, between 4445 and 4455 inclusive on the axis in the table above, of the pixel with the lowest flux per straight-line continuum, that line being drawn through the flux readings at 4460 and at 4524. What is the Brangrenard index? 4454 angstrom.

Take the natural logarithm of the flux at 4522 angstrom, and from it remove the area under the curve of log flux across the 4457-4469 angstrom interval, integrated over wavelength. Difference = -15.6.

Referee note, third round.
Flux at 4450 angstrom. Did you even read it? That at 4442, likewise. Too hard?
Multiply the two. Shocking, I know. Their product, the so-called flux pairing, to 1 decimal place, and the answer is 16.4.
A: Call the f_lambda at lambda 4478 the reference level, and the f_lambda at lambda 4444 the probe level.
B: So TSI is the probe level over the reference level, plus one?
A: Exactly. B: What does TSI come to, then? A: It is 1.94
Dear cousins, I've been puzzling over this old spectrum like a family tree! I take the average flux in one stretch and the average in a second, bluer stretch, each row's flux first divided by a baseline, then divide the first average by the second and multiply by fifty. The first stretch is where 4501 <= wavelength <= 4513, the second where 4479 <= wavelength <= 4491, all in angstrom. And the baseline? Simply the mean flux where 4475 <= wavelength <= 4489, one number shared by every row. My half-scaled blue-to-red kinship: 51.7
